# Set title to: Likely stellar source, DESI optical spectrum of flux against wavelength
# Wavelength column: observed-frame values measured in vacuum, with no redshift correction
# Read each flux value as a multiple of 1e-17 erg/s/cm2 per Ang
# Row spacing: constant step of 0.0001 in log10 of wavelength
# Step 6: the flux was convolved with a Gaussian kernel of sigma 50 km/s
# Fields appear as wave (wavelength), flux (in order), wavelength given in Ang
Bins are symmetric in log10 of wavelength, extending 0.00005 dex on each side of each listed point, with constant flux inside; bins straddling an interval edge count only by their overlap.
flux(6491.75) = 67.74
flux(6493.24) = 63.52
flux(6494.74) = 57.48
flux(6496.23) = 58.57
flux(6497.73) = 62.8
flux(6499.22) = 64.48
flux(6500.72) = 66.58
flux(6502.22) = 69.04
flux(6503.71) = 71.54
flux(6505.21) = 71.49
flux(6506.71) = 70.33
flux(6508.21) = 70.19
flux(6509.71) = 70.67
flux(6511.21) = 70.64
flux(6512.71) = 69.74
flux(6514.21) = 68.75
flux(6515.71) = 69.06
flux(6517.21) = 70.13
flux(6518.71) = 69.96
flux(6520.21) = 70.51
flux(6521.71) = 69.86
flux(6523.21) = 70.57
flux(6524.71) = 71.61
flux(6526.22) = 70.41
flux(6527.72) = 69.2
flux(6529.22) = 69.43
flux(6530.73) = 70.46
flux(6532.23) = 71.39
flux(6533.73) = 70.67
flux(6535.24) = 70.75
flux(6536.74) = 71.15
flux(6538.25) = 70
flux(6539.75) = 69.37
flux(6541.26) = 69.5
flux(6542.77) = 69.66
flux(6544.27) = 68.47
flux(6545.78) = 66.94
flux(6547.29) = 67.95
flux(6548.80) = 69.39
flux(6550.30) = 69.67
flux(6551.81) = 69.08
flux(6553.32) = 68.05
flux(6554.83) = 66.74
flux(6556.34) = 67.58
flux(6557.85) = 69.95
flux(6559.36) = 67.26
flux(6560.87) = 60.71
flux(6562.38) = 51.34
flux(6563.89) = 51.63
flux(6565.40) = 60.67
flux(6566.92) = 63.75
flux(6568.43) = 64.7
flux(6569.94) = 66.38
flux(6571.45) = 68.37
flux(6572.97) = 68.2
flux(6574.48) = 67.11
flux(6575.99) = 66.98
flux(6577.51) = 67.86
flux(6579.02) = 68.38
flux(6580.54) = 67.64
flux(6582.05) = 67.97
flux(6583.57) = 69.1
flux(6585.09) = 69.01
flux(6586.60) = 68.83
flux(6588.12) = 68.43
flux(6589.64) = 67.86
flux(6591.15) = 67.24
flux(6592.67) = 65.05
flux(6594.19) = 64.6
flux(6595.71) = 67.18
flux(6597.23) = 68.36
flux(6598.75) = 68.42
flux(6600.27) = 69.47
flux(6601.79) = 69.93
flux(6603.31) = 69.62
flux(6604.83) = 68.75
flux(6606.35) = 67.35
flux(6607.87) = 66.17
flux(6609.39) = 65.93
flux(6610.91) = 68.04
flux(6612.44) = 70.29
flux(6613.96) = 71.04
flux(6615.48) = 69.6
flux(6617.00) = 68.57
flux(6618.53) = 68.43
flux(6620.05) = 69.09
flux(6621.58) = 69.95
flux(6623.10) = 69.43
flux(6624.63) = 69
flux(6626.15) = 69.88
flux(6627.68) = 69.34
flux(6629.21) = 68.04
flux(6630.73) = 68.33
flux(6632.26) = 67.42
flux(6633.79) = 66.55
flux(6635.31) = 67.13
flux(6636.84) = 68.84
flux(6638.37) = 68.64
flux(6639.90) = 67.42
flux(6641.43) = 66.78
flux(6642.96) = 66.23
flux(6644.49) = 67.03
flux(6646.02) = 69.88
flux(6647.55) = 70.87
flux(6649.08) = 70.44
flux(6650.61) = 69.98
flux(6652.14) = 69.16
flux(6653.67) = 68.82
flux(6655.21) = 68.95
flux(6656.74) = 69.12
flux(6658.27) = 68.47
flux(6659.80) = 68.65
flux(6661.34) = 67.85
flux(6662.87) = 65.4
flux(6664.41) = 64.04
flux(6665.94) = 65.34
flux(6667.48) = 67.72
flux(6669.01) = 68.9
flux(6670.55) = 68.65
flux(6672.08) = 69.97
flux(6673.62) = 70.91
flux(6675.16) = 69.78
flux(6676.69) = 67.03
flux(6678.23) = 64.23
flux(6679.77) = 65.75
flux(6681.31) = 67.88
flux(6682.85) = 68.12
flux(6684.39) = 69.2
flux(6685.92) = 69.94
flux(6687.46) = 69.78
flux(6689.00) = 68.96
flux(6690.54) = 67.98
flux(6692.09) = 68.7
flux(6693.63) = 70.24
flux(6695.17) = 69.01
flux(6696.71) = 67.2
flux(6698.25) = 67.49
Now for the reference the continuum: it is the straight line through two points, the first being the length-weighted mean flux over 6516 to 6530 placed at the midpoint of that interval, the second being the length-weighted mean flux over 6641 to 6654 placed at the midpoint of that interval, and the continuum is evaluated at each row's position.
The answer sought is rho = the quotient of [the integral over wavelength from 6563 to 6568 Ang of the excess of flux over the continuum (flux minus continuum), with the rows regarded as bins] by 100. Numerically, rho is -0.54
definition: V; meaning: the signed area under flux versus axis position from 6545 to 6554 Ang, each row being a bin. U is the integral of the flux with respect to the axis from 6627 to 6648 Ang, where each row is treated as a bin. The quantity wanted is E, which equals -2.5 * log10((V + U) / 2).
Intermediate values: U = 1428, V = 616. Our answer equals -7.52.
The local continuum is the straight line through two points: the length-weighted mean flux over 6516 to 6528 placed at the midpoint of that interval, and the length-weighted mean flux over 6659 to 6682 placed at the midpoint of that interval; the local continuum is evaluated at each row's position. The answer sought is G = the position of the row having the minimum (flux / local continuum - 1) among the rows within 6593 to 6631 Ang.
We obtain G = 6594.19 Ang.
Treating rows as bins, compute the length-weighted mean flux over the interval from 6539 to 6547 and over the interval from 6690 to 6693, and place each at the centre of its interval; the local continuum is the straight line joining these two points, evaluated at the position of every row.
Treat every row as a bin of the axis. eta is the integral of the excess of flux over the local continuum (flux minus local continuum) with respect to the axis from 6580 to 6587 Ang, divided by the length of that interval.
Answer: -0.1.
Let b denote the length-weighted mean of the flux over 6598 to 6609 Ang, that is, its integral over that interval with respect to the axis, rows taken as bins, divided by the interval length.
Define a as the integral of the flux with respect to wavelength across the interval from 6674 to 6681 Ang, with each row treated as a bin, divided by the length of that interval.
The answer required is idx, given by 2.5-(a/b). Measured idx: 1.522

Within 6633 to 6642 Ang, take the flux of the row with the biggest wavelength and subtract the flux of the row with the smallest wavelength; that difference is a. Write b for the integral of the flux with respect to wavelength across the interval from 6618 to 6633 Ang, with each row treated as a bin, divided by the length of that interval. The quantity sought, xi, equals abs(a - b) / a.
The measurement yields 299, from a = 0.2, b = 68.9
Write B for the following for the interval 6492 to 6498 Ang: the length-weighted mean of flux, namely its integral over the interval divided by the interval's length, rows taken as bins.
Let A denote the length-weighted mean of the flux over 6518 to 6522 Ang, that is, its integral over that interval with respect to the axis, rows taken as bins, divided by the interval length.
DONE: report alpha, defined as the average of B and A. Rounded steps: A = 70.2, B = 61.0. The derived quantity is 65.6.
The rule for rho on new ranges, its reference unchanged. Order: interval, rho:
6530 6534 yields 0.03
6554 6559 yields -0.09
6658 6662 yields -0.02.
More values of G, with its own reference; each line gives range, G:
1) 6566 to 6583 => 6566.92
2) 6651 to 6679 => 6664.41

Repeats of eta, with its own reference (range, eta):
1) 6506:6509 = 1.5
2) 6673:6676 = 1.9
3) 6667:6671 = 0.1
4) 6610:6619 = 0.8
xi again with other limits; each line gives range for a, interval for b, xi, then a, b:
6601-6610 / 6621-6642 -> -18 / -4.0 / 68.3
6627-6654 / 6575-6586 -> -132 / -0.5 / 68.1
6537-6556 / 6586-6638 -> -22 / -3.3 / 68.3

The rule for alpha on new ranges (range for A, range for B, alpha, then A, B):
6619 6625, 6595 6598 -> 68.5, 69.3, 67.7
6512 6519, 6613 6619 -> 69.5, 69.5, 69.5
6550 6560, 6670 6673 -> 68.9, 68.3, 69.5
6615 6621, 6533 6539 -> 69.7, 68.9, 70.6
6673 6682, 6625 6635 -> 67.9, 67.5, 68.3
